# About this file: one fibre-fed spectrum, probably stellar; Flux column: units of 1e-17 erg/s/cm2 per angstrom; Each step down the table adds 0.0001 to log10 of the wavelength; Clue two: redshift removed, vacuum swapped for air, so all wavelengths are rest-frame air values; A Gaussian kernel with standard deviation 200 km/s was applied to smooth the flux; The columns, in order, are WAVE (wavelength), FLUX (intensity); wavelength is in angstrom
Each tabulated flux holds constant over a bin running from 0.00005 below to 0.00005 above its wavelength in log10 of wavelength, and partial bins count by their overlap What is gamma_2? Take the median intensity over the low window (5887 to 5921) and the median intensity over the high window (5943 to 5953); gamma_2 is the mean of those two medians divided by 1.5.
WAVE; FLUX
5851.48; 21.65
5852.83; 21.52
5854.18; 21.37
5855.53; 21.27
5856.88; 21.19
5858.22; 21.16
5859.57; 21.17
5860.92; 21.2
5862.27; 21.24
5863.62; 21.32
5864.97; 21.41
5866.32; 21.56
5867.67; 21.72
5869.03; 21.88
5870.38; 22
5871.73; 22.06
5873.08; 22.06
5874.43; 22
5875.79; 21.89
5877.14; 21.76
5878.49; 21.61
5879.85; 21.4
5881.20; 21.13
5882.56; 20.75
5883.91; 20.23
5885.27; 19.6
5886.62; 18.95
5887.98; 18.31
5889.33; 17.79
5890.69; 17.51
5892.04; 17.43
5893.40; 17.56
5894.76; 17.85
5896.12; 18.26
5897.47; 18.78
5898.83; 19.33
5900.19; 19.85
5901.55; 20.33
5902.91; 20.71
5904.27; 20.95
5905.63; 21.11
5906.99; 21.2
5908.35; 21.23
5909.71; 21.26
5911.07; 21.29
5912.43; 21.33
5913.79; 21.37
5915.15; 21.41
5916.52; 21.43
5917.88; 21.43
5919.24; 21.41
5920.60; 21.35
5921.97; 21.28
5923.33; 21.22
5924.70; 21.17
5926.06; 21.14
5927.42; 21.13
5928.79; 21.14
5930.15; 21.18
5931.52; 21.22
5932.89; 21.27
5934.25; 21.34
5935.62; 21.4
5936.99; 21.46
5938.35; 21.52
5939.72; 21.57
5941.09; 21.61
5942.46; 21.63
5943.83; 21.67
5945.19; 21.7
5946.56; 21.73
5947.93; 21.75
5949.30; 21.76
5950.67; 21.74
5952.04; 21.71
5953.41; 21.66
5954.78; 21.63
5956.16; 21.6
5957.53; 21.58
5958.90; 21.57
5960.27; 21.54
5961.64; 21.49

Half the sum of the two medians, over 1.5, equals 14.2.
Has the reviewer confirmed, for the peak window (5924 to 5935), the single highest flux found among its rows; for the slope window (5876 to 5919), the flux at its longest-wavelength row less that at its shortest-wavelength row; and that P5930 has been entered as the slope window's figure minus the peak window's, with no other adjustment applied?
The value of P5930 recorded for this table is -22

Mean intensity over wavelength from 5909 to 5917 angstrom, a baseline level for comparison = 21.3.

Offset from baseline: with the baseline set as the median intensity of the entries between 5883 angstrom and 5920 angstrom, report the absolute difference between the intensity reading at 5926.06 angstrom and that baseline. 0.8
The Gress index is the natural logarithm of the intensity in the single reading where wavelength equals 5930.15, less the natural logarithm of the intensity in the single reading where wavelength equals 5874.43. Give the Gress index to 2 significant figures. -0.038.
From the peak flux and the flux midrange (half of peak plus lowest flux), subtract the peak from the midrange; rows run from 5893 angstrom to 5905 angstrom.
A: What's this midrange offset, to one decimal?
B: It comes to -1.7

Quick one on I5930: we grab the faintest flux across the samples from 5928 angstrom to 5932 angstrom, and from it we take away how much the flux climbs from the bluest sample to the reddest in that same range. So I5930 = 21.06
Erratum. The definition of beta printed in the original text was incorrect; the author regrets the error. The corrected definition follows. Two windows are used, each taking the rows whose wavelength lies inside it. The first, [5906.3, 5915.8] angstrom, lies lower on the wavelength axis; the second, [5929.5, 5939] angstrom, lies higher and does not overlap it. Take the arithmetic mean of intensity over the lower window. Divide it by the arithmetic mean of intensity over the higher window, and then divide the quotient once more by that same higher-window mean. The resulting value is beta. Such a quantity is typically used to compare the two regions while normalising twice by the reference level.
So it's 0.0468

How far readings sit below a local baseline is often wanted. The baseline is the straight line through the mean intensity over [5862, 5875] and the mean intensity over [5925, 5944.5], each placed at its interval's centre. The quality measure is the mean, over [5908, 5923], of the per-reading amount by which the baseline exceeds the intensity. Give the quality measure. 0.14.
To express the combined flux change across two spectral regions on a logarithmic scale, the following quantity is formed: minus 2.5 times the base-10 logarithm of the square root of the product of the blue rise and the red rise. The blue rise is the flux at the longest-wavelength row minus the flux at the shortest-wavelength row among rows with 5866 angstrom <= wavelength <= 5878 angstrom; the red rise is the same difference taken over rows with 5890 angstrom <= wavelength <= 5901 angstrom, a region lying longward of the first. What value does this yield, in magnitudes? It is 0.4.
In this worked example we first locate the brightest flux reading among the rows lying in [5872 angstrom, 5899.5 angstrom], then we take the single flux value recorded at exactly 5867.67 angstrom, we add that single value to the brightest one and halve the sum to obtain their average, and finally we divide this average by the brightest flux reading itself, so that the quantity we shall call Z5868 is 0.992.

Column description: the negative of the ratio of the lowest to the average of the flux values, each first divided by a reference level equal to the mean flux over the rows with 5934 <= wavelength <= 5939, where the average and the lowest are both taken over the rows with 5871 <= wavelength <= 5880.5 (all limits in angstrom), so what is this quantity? -0.980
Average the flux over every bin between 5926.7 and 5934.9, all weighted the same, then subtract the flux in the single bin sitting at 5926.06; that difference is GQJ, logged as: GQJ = 0.1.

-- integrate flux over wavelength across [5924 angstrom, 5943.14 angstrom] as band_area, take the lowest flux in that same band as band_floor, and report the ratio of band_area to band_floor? 19.3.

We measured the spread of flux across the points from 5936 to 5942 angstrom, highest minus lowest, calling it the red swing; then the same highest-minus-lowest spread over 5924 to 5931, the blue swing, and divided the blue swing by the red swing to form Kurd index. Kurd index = 0.3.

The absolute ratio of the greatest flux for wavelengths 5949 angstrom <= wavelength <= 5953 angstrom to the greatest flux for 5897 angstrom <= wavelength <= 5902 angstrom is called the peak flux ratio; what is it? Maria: 1.07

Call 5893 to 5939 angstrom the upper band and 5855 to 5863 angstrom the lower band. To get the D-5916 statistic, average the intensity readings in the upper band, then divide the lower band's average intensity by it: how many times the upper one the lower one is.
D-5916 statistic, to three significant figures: 1.02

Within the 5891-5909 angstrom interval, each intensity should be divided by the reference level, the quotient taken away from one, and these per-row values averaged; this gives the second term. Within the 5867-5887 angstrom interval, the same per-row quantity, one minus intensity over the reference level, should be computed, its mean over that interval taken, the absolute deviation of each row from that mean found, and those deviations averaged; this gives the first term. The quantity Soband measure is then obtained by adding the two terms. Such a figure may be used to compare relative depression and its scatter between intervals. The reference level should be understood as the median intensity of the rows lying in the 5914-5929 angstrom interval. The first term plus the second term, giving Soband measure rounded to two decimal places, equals 0.12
